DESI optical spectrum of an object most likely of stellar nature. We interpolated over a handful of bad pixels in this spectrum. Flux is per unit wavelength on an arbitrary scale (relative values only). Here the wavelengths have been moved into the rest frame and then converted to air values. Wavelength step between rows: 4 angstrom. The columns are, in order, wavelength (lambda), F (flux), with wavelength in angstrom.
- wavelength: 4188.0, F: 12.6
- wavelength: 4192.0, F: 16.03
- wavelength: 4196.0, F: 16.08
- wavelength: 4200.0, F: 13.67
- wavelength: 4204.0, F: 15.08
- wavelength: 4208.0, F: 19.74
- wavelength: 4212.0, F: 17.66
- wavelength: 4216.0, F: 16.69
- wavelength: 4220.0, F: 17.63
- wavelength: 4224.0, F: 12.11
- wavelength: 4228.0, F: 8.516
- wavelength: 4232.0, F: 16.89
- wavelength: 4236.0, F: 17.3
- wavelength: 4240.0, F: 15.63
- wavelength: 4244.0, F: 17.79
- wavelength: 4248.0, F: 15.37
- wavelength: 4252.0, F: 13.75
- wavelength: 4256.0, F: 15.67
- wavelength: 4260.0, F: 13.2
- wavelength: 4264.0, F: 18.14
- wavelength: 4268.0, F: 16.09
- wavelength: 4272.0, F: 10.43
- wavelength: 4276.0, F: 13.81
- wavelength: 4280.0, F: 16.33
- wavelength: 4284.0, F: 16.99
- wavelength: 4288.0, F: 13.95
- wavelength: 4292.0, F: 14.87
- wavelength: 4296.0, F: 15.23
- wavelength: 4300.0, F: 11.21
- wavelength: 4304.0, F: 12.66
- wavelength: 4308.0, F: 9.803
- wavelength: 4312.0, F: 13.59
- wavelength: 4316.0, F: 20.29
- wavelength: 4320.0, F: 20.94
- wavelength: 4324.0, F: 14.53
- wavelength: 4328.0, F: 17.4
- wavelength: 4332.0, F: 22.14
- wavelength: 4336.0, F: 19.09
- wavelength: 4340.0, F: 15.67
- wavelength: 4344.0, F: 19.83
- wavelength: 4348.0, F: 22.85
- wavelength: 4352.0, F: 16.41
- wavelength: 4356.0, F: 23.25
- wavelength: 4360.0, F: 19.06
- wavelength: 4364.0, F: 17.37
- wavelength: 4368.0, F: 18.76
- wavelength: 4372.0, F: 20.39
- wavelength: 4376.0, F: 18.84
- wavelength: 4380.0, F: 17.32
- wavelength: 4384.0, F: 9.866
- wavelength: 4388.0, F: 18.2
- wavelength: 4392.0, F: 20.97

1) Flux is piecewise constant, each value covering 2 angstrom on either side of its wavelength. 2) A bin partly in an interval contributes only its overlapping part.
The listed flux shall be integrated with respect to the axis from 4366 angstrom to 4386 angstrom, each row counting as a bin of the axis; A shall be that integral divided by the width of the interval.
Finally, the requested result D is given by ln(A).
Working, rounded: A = 17.0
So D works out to 2.84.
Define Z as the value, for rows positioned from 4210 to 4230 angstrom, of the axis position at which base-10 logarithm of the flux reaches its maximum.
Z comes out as 4212.0 angstrom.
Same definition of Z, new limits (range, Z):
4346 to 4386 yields 4356.0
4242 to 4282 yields 4264.0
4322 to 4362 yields 4356.0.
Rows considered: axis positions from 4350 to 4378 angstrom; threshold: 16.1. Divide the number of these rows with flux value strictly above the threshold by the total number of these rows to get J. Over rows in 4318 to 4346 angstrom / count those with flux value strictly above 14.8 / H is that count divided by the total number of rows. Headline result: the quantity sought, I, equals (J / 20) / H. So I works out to 0.0583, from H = 0.9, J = 1.0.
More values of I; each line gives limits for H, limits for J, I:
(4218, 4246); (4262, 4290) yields 0.0300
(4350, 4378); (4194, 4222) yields 0.0286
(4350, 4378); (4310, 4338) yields 0.0357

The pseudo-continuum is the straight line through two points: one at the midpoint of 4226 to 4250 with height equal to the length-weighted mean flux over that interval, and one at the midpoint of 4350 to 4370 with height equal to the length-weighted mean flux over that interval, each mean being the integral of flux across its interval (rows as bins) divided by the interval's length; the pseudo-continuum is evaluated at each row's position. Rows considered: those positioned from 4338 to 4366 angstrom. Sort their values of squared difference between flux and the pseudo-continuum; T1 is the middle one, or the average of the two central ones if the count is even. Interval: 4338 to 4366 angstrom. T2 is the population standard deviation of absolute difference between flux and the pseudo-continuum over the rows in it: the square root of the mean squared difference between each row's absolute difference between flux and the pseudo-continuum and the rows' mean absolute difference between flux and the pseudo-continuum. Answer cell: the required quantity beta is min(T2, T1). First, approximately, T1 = 5.4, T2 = 1.43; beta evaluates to 1.43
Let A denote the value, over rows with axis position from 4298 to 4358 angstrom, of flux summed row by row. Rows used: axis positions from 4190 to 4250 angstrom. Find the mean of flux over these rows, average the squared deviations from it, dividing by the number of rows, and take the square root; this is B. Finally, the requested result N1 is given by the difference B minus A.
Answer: -257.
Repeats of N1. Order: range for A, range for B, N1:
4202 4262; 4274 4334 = -230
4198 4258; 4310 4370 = -231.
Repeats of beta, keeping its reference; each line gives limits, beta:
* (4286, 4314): 1.96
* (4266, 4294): 1.91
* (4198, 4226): 1.53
